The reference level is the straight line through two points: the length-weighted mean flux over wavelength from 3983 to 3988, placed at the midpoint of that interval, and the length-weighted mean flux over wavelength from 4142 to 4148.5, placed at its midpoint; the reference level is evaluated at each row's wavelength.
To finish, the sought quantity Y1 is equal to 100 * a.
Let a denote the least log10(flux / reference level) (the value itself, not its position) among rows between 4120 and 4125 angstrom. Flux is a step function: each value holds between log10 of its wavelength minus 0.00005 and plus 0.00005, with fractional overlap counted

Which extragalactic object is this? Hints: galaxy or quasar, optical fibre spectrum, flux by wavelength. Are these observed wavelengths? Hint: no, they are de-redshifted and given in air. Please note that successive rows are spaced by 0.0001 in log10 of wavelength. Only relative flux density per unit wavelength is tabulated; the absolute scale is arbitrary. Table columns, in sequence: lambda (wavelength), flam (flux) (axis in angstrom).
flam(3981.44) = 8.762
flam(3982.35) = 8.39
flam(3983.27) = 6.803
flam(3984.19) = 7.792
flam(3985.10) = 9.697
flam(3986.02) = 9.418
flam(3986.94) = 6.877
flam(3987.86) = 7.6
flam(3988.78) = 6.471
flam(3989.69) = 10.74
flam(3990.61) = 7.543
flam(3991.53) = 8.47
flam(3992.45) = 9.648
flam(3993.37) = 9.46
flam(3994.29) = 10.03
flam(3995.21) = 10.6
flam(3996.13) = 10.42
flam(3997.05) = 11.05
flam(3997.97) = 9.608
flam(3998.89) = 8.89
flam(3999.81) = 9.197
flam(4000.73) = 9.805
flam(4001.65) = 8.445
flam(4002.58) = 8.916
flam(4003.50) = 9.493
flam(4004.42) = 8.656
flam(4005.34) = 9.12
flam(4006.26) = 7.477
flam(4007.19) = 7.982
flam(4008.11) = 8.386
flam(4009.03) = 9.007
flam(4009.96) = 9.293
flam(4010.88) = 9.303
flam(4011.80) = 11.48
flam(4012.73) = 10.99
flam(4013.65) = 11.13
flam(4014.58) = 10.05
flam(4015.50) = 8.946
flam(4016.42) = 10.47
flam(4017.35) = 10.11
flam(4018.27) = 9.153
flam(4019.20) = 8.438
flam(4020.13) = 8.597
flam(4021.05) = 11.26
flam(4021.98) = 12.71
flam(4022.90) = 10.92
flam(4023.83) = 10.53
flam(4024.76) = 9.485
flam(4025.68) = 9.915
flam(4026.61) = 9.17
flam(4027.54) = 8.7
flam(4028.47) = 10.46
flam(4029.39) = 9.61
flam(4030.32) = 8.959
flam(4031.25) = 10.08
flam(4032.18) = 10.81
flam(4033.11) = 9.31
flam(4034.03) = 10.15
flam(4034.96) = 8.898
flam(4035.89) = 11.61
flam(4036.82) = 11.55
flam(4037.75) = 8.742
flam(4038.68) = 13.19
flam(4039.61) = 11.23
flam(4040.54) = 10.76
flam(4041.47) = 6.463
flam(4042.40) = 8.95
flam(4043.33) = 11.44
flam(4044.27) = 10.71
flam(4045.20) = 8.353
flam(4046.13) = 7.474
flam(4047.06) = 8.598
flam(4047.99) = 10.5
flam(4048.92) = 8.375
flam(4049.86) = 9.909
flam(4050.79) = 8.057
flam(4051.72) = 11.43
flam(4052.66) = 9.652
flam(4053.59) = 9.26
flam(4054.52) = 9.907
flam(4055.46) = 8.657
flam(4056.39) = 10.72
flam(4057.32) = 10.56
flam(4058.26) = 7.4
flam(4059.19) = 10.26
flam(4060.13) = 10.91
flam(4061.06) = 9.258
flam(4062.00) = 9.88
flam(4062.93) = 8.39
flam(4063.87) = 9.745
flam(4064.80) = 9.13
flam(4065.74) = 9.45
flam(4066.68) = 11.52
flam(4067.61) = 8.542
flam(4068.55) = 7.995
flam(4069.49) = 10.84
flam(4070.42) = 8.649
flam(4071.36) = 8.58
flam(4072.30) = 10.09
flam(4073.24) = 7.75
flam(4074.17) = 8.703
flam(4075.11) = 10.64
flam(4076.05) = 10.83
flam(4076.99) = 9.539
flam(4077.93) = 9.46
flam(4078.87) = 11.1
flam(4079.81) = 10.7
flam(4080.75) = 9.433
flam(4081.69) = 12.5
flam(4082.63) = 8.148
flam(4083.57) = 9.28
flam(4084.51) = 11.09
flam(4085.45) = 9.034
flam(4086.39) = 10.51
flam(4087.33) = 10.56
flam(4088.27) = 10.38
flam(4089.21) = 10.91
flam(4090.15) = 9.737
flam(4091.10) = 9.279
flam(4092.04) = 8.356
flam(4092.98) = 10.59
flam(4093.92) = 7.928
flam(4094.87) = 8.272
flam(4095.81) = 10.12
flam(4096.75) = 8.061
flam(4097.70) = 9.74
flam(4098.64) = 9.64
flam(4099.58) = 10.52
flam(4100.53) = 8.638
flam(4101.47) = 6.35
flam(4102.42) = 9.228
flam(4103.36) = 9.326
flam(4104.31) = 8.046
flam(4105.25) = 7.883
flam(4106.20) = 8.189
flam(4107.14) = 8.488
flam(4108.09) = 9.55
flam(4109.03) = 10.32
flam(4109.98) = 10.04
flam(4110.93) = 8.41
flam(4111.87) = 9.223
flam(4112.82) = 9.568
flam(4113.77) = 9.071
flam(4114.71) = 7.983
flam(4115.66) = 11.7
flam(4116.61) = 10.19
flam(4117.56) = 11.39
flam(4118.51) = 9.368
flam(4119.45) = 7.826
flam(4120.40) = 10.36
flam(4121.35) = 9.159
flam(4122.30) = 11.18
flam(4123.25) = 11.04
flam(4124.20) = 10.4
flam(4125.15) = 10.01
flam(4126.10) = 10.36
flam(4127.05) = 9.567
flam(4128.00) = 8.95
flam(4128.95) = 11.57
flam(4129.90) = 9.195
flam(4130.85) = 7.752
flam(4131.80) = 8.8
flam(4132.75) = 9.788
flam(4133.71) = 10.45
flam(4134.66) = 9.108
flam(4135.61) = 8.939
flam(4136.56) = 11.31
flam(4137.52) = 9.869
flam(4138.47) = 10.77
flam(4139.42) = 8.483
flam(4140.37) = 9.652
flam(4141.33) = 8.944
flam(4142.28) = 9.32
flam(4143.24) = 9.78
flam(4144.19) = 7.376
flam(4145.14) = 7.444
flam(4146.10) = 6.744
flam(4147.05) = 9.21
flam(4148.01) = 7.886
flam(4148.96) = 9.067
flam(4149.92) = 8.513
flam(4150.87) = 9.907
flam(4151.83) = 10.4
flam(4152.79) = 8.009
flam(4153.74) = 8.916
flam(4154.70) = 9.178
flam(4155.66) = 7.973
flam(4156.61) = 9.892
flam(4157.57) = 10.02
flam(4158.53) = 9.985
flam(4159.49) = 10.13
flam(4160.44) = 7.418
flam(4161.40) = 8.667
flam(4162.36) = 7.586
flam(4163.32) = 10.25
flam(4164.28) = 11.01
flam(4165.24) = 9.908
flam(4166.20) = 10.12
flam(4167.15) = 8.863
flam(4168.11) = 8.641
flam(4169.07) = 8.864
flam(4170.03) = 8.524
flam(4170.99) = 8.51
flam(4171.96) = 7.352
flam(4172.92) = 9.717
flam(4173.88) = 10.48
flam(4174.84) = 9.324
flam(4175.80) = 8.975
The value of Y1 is 4.8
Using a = 0.05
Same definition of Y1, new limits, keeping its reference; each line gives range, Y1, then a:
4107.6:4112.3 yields 1.1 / 0.01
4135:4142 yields 1.4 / 0.01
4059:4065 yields 1.2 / 0.01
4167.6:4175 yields -5.0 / -0.05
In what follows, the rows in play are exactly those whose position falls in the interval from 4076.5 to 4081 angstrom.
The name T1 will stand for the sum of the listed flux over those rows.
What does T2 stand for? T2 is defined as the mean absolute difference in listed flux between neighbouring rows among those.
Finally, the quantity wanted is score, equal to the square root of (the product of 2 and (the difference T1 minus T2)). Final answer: 9.94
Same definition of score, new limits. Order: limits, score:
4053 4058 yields 9.81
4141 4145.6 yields 9.17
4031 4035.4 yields 9.82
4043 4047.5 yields 9.52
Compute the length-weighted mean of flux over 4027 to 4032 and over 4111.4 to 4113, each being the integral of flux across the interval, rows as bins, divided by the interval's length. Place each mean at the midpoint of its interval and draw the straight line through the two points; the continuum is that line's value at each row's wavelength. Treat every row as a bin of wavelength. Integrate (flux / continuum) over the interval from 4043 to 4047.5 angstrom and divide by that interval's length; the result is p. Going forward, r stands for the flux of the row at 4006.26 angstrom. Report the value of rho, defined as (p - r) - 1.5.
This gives -8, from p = 0.97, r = 7.477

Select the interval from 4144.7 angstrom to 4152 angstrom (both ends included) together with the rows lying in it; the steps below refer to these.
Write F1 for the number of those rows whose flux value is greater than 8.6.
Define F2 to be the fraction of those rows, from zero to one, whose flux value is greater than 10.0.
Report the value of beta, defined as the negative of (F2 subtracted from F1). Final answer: -3.9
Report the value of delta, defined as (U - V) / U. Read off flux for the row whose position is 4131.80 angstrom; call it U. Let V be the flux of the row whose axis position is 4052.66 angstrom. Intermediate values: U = 8.8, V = 9.652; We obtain -0.10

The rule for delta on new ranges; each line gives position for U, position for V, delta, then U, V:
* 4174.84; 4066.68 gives -0.24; 9.324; 11.52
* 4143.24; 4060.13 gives -0.12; 9.78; 10.91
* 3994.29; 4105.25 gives 0.21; 10.03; 7.883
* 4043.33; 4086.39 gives 0.08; 11.44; 10.51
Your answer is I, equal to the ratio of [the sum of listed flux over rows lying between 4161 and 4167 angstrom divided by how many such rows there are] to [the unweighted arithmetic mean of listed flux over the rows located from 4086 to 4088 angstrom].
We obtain 0.91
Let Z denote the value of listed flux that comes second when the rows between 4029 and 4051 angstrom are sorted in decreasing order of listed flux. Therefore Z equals 11.61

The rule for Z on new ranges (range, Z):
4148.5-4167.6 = 10.4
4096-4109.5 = 10.32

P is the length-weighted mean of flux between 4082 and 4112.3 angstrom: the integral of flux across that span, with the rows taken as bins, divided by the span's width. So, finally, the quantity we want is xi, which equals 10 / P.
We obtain 1.08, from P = 9.26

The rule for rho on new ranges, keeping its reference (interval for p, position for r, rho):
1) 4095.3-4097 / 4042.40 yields -9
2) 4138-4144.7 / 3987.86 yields -8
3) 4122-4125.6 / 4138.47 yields -11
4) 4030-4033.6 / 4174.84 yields -10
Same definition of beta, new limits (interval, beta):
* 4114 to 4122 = -5.5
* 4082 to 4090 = -6.4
